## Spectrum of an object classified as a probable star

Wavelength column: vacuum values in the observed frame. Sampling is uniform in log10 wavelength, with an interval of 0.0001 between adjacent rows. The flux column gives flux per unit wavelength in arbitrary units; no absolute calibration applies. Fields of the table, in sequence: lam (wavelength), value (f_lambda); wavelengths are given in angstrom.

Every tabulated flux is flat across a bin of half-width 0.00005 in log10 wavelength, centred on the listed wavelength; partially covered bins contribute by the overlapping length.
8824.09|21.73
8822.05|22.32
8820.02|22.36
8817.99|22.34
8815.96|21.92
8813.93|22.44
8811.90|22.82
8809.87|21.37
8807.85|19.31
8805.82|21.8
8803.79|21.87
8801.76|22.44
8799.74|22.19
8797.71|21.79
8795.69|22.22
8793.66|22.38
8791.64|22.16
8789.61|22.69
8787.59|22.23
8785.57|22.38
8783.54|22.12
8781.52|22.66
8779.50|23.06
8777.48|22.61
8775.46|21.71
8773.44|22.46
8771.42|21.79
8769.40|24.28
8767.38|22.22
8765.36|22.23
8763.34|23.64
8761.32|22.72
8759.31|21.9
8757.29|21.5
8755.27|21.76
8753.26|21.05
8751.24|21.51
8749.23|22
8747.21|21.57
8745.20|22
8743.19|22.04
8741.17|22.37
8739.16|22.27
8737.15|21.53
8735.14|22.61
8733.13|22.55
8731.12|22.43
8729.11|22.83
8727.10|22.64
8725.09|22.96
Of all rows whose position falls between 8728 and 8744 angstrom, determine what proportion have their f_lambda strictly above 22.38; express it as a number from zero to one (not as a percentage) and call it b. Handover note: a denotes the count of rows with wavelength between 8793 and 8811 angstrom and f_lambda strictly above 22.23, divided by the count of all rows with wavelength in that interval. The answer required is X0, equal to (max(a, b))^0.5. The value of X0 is 0.71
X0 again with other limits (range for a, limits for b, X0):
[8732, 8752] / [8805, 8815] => 0.63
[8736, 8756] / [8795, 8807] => 0.45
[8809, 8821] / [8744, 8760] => 0.82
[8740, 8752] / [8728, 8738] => 0.89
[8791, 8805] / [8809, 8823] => 0.53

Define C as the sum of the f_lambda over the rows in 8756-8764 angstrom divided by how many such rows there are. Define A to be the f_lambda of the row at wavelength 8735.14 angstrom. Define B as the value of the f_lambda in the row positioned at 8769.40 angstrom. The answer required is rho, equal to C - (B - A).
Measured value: 20.77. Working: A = 22.61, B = 24.28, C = 22.4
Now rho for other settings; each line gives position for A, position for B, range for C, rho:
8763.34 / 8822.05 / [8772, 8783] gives 23.82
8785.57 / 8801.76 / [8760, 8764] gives 23.12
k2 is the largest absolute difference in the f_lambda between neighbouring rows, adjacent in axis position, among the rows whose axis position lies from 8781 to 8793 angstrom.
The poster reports 0.5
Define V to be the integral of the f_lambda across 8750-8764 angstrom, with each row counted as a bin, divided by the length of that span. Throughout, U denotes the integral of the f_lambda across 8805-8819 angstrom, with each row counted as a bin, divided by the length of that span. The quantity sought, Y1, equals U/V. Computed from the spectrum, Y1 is 0.99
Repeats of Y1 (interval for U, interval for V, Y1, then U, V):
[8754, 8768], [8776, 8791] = 0.99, 22.3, 22.5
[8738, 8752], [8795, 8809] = 1.01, 22.0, 21.7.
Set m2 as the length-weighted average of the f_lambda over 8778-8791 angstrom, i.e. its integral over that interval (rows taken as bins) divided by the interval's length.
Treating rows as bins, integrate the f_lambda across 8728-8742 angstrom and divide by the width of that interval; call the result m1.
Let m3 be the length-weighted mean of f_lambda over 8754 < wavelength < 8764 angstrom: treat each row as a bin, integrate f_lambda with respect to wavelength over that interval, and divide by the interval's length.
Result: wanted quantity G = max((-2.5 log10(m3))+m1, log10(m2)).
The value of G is 19.0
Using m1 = 22.4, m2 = 22.5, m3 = 22.2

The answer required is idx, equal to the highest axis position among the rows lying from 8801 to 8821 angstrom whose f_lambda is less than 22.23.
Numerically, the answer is 8815.96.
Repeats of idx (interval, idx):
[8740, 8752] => 8751.24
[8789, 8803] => 8799.74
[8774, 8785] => 8783.54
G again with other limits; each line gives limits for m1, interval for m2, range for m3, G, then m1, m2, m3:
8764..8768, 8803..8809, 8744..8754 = 19.0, 22.3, 21.0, 21.7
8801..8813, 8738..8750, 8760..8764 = 18.2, 21.6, 22.0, 23.1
